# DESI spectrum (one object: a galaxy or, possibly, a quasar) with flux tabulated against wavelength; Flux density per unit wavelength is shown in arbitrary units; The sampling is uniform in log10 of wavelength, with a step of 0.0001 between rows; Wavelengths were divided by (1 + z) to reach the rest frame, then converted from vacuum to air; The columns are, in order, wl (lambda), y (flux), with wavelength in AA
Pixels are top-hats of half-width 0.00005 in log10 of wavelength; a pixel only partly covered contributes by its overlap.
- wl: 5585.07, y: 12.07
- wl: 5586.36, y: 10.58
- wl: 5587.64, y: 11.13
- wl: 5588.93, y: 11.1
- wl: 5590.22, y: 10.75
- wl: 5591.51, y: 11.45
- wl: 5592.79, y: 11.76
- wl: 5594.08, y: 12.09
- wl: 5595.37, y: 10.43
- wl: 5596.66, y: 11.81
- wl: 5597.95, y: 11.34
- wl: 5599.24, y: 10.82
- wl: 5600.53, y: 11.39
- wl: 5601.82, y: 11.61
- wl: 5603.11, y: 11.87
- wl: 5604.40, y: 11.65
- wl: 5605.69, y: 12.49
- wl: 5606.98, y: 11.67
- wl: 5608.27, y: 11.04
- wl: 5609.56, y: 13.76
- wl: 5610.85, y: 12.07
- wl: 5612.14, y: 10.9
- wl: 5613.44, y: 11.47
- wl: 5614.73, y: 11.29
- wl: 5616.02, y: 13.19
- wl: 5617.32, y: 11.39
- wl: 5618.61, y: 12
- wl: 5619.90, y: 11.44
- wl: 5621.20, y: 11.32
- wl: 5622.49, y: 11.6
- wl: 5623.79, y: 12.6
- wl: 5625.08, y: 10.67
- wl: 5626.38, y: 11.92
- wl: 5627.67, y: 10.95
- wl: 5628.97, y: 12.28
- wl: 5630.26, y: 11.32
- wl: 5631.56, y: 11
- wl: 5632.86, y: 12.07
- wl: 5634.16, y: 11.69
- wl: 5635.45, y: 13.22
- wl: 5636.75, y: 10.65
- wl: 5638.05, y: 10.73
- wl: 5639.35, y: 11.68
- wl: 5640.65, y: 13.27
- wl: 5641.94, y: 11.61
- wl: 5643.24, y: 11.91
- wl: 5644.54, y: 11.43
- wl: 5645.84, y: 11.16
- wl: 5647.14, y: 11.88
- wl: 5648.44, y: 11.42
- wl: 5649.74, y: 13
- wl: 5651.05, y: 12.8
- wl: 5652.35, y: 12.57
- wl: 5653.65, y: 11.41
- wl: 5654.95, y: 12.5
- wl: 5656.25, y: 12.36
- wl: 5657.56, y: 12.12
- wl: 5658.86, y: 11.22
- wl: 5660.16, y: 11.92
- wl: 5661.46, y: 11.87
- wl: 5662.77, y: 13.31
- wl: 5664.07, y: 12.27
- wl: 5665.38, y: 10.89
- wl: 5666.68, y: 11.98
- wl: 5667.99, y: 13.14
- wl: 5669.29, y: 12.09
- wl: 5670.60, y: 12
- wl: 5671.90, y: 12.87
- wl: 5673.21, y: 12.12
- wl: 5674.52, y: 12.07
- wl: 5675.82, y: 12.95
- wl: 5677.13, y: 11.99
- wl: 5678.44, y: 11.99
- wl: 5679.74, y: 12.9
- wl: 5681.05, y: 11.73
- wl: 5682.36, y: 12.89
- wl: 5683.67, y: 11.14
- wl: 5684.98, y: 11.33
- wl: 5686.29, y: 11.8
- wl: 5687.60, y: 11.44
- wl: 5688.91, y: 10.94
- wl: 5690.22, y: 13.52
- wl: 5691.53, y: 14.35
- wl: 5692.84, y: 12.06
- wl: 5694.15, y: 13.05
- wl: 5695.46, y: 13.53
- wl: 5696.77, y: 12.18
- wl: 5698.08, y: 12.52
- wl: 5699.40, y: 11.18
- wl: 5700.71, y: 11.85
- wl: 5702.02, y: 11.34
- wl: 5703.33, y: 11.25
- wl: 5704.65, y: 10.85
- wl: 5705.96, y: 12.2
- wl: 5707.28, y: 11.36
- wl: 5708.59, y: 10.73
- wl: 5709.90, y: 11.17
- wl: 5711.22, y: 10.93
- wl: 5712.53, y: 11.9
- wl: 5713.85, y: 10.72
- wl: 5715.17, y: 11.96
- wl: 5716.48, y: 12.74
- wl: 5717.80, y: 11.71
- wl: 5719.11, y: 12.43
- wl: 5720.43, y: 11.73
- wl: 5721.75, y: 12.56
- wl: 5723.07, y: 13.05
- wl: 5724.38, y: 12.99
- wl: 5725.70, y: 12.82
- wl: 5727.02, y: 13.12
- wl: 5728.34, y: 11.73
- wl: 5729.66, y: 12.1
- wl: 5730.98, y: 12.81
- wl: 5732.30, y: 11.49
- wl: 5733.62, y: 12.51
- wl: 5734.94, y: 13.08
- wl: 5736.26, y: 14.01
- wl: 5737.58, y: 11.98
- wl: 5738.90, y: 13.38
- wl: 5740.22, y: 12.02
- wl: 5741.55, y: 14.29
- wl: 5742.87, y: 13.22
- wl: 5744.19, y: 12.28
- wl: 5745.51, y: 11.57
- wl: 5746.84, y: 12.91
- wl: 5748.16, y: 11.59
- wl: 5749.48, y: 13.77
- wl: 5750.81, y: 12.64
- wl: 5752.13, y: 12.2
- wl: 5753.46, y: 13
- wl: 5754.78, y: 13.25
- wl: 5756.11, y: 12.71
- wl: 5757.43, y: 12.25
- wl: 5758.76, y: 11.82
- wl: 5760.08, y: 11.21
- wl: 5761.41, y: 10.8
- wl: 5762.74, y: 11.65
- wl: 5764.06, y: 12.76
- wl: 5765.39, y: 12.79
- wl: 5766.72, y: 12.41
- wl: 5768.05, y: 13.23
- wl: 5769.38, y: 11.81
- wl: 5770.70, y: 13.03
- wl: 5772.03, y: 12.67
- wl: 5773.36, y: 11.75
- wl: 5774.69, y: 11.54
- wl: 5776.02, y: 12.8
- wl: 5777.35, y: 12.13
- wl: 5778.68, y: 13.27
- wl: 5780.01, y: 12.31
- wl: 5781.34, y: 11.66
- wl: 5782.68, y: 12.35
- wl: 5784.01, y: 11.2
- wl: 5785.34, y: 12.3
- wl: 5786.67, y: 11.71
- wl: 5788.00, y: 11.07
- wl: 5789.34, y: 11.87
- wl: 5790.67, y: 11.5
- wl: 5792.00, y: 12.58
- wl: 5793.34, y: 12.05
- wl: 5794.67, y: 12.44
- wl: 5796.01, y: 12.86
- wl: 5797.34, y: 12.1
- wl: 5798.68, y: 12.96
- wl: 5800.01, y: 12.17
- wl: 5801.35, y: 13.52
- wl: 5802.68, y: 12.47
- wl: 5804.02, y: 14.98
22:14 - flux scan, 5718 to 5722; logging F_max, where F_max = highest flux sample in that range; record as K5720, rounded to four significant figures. 12.56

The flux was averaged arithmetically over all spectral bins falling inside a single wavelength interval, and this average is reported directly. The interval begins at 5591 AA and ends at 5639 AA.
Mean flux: 11.65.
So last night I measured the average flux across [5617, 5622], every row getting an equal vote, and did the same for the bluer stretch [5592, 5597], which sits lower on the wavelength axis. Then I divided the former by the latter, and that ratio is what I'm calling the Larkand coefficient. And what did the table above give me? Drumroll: 1.00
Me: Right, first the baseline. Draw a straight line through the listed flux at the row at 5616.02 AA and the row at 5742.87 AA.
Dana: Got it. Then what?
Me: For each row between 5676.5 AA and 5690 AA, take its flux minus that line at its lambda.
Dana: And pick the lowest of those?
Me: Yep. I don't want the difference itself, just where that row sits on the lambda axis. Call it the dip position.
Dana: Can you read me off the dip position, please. 5688.91 AA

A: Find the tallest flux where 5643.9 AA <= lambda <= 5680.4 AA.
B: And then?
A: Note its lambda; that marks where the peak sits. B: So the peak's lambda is 5662.77 AA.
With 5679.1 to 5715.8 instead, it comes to 5691.53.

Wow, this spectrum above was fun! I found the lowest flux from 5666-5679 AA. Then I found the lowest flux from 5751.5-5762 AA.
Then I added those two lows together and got 22.78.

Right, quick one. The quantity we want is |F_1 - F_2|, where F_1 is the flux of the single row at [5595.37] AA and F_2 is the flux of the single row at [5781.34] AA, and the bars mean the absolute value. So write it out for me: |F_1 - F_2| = 1.2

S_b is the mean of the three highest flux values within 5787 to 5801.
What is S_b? 12.8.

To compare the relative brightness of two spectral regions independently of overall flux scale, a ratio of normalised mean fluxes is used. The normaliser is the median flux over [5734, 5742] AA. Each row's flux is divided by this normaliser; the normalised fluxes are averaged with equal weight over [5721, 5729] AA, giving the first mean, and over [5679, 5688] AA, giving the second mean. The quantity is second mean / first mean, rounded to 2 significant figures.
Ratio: 0.94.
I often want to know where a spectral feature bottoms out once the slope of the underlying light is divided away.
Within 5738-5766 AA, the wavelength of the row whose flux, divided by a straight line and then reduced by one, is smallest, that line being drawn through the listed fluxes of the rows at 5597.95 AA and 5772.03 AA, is 5761.41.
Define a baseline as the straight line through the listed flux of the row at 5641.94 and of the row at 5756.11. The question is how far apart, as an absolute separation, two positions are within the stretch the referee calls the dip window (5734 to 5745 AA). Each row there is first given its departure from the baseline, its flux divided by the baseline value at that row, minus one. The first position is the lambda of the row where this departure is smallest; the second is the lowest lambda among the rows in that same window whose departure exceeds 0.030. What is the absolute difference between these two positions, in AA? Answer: 2.6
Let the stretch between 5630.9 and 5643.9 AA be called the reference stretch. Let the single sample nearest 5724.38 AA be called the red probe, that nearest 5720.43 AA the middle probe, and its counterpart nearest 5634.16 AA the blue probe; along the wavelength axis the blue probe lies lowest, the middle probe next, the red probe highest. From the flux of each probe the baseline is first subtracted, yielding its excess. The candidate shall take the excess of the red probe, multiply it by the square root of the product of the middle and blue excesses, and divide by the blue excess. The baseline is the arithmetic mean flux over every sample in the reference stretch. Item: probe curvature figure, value -0.9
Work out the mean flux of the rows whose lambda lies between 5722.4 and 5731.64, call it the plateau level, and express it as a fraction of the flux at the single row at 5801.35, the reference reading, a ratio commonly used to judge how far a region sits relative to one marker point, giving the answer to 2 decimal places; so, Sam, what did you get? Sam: 0.94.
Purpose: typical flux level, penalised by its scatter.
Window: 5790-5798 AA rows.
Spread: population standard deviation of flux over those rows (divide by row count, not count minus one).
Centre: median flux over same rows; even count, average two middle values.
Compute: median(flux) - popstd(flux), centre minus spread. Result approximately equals 11.8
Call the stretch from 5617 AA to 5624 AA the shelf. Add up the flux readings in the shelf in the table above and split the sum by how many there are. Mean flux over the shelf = 11.7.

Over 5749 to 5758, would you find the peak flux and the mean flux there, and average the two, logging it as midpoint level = 13.3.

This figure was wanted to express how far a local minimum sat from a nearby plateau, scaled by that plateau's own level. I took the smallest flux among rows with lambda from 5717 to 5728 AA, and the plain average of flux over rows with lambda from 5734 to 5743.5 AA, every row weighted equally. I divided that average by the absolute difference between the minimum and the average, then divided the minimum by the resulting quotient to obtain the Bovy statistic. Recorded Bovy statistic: 1.3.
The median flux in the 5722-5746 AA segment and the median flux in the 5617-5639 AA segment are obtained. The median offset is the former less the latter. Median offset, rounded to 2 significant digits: 1.4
